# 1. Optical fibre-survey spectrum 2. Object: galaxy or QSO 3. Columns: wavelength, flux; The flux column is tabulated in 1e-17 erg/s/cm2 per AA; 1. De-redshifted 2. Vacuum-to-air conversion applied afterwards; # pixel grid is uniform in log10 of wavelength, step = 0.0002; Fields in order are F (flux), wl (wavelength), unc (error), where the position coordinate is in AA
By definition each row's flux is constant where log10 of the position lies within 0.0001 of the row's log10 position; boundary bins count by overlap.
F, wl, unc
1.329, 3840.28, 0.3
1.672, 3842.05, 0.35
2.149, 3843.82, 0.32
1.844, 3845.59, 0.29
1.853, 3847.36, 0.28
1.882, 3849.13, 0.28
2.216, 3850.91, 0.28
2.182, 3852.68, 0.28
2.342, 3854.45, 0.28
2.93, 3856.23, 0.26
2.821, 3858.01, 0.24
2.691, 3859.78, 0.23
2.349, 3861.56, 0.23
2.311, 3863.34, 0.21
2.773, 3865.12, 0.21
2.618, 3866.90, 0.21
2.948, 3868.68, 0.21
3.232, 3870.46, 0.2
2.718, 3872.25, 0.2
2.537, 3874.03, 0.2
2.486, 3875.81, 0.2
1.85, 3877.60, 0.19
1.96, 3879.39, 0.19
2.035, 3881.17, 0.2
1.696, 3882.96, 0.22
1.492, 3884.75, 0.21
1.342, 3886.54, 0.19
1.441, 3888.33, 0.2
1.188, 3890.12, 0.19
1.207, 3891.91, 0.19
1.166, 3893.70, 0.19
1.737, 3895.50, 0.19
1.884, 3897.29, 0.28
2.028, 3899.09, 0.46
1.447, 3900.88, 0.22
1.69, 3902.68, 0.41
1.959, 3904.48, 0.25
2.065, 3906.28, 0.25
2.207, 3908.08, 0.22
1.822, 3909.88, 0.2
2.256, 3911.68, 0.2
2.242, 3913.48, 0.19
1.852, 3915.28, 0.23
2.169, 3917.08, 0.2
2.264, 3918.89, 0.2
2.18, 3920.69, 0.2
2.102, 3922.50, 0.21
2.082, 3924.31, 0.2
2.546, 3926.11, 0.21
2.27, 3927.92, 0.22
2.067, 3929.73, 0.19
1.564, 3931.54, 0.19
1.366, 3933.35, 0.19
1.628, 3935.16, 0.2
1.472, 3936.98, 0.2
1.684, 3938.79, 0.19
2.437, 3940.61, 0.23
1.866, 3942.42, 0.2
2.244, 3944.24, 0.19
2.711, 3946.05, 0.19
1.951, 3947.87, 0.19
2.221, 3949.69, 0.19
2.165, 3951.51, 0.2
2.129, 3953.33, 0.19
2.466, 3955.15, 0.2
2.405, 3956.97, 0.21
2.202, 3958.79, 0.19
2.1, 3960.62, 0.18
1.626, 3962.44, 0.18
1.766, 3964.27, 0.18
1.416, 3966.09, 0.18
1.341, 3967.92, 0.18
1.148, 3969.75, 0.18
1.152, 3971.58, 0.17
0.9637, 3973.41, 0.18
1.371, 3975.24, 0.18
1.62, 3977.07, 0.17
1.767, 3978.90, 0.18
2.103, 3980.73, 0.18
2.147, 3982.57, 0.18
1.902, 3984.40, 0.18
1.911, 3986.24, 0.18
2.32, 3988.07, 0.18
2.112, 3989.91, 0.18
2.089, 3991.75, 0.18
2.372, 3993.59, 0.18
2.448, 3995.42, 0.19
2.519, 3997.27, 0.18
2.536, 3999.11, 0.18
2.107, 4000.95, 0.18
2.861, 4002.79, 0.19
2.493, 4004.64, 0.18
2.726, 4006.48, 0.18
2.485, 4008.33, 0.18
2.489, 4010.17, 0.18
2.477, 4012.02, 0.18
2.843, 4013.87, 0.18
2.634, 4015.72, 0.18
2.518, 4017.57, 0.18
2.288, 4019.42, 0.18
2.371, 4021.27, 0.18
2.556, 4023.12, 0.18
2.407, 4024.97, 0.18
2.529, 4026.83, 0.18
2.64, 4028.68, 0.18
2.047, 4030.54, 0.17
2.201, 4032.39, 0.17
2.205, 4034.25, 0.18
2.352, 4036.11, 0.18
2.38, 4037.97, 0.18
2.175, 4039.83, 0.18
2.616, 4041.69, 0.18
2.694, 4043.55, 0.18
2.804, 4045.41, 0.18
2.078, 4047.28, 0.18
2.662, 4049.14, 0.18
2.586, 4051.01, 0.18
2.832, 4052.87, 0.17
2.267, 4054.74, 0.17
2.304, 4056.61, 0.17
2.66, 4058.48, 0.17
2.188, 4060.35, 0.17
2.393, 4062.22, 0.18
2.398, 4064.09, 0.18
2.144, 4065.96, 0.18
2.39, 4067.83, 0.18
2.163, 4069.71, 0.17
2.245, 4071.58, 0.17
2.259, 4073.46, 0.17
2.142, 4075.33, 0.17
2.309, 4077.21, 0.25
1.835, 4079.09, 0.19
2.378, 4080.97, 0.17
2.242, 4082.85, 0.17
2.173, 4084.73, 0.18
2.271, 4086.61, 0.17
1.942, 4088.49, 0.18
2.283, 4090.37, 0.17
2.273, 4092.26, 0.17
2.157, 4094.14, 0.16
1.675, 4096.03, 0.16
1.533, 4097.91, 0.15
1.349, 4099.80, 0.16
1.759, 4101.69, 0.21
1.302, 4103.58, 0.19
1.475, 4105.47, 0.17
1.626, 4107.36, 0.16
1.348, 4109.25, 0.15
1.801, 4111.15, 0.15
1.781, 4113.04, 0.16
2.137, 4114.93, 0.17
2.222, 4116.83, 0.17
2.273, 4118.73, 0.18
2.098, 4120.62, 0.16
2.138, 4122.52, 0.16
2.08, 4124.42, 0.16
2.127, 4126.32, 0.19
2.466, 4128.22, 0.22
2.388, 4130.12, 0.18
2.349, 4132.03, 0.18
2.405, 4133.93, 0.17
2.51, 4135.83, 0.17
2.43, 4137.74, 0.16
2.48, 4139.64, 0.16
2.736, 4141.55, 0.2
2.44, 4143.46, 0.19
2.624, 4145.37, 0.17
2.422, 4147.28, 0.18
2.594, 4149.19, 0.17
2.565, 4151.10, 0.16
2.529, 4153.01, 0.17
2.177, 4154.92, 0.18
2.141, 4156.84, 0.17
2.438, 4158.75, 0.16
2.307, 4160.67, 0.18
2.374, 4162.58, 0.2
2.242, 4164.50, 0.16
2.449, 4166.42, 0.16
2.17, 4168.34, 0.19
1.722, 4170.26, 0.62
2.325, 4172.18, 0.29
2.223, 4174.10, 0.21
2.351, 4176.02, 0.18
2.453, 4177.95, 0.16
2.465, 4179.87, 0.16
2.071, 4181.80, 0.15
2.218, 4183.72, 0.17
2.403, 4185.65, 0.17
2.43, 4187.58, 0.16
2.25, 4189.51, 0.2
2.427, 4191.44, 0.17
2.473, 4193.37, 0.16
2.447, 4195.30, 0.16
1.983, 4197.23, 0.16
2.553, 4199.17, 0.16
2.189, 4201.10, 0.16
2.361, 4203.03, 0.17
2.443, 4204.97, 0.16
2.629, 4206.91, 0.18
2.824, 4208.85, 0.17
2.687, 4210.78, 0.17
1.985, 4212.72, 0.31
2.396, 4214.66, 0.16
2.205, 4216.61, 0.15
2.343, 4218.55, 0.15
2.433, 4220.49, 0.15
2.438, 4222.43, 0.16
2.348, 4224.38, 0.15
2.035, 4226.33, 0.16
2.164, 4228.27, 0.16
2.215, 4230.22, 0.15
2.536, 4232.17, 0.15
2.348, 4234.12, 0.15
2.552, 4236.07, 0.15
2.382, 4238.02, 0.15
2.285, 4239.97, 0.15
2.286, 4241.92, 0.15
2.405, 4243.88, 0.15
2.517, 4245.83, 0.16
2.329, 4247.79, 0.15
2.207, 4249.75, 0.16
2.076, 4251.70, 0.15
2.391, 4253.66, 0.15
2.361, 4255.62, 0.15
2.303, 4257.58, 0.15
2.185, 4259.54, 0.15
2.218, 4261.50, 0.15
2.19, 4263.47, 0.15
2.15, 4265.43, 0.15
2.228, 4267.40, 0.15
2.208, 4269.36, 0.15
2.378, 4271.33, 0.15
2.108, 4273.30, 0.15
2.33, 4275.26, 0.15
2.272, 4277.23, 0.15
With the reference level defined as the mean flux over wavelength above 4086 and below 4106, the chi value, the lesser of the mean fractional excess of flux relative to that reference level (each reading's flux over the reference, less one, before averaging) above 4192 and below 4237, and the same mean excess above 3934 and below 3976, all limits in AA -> 0.01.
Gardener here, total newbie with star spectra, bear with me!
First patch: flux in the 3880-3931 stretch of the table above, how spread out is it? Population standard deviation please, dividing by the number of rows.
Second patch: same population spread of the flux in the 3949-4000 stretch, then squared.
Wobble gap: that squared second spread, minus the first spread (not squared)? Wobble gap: -0.17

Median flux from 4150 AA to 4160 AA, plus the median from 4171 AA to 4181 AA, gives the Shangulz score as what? 4.79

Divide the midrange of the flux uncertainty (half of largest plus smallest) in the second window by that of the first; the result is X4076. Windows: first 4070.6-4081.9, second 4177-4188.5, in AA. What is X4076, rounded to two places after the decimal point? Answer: 0.76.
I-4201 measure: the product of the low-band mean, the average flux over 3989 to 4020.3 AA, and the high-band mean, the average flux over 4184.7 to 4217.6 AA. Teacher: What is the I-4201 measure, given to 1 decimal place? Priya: 5.9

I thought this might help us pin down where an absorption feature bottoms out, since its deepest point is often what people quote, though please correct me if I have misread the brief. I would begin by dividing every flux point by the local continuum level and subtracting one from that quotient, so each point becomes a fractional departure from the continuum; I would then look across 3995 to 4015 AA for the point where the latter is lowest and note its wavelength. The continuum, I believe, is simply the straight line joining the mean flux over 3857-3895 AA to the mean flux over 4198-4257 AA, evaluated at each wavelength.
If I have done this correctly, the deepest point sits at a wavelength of 4000.95 AA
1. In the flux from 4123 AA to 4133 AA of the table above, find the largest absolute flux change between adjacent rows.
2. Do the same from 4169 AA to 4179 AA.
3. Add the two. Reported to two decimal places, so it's 0.94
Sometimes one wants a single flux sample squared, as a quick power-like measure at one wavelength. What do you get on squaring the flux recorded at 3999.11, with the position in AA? 6.4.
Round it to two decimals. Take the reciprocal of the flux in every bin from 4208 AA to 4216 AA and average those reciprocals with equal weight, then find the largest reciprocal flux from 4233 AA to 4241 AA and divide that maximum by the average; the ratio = 1.06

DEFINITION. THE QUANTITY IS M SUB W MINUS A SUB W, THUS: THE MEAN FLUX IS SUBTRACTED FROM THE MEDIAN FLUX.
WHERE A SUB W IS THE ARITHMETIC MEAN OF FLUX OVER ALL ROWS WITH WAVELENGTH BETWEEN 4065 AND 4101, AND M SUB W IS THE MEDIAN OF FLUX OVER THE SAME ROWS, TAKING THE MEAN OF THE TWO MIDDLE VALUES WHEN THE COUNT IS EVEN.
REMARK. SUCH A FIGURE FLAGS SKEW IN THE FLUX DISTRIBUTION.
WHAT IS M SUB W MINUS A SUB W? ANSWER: 0.08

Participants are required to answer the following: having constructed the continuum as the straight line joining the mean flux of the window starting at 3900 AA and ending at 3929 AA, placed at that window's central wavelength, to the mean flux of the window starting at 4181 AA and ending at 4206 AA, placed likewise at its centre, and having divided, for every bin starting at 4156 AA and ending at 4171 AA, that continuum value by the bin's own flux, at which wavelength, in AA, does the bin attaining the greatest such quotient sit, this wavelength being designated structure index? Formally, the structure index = 4170.26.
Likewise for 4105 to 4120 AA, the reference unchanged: 4109.25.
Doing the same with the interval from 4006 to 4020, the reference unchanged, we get 4019.42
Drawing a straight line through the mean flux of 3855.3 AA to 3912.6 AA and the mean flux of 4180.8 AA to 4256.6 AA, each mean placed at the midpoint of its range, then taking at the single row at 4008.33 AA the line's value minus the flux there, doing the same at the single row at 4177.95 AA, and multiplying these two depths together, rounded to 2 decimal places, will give 0.04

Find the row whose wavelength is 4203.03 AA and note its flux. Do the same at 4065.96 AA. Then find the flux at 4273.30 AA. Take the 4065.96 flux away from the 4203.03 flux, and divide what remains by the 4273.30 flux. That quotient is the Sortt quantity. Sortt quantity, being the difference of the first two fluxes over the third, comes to 0.10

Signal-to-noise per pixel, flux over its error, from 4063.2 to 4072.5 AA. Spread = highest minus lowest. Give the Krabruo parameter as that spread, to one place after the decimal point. 1.4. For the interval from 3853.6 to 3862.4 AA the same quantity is 3.4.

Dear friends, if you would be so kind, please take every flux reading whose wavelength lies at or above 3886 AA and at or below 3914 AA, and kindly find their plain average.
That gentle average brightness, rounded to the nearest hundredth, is 1.73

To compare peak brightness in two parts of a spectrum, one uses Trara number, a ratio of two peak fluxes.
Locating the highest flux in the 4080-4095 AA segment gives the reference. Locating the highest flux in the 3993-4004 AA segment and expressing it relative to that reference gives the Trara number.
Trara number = 1.20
